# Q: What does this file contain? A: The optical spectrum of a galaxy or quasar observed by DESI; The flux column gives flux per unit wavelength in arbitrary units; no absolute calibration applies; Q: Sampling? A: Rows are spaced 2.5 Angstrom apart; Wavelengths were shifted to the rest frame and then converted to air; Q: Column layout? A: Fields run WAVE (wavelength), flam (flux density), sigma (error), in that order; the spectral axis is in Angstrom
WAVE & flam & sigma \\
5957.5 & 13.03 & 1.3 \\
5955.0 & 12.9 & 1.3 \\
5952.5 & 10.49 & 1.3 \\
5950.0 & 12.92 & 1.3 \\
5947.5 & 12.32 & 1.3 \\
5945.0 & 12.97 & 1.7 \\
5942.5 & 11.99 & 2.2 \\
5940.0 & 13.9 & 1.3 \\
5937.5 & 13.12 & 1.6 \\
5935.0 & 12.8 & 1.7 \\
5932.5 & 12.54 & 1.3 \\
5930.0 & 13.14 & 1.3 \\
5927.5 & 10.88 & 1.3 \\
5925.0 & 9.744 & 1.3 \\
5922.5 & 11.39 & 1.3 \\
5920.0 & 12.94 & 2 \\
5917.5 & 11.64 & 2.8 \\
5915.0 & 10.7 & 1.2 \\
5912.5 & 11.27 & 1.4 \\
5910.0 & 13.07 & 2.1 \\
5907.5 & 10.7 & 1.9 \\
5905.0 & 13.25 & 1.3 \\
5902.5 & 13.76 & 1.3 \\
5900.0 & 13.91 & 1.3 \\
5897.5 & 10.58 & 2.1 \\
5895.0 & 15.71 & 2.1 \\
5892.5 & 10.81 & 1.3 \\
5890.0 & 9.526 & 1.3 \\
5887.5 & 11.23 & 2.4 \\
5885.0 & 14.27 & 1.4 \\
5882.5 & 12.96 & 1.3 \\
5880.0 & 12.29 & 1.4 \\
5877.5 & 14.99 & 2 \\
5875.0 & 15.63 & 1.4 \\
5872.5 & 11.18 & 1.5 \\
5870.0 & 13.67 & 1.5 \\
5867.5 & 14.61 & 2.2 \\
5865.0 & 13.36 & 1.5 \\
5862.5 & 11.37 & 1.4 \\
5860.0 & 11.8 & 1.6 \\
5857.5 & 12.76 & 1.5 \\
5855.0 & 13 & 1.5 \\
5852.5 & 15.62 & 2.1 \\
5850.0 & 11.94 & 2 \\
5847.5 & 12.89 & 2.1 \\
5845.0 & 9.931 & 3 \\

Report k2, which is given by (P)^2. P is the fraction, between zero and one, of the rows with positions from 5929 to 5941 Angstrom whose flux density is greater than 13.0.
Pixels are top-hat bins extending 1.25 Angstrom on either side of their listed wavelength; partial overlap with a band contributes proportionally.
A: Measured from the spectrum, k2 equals 0.36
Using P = 0.60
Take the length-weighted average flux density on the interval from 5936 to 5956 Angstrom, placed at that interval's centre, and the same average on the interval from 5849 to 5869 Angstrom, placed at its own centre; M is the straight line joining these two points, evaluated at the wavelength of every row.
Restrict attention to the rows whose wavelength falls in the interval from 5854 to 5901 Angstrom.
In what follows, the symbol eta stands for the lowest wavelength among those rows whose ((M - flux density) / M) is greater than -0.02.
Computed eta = 5855.0 Angstrom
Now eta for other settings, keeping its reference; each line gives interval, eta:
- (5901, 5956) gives 5907.5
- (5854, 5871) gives 5855.0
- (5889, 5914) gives 5890.0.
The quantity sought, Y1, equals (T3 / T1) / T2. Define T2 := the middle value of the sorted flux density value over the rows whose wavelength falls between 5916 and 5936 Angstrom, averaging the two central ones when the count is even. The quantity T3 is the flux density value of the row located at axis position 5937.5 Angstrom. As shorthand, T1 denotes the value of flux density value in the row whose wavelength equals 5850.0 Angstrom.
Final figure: 0.091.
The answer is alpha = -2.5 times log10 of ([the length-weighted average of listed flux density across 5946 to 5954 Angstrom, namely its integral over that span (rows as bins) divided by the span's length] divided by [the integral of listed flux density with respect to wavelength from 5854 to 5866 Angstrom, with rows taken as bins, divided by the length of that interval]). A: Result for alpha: 0.04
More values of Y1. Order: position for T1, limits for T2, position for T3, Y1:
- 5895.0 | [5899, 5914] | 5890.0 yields 0.046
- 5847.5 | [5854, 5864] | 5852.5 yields 0.099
